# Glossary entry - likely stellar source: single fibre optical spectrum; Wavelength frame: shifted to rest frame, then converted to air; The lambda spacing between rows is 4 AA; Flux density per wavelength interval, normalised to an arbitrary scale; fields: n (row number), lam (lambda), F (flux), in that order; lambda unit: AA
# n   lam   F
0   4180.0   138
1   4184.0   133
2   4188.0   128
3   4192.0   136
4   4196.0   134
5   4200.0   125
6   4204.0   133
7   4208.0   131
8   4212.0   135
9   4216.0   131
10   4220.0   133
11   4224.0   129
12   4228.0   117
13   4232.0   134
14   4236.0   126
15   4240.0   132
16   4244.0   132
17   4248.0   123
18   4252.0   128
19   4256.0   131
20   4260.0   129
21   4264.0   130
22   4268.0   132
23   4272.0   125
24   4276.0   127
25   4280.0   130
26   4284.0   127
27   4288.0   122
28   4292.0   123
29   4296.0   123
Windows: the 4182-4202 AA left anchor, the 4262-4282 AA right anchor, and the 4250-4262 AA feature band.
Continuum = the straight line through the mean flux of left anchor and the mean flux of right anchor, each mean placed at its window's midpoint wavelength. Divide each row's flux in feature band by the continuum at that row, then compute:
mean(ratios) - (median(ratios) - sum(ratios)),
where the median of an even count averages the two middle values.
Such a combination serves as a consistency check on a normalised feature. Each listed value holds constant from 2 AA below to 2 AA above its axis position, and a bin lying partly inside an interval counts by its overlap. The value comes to 3.00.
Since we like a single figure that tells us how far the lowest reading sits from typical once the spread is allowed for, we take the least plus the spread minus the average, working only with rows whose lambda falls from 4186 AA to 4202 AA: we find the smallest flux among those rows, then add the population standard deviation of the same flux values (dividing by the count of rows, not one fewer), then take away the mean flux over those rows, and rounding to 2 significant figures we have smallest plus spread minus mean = -1.3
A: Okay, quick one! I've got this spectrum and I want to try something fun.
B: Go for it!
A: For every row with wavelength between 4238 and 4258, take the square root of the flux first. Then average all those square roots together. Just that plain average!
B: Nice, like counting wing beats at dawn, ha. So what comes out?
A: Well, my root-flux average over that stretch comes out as 11.4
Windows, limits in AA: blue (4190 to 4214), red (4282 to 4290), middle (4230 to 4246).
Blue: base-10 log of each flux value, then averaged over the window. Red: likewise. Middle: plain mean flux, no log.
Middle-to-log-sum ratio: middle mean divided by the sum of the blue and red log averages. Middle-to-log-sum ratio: 31.1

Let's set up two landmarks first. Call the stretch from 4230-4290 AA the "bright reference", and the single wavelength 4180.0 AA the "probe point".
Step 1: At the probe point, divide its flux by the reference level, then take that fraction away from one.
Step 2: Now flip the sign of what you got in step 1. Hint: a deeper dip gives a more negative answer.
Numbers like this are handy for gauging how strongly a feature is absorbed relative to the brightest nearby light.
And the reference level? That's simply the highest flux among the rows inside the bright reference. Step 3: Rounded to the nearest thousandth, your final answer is 0.030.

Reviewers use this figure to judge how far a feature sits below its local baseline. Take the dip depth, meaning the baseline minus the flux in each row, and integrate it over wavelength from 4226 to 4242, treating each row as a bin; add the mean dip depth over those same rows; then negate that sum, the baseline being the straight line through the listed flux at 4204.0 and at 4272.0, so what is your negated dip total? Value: -38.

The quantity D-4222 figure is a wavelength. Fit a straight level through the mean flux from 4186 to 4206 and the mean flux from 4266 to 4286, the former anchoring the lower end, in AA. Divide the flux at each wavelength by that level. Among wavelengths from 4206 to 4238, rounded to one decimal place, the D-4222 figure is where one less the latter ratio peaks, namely 4228.0 AA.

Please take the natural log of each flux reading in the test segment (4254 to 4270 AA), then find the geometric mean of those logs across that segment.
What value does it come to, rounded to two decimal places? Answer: 4.87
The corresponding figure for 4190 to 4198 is 4.91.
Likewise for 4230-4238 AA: 4.87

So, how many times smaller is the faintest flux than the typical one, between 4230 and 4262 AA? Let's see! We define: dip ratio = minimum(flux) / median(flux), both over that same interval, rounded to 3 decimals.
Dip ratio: 0.946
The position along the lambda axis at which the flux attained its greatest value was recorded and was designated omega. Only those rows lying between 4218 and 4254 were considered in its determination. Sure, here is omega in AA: 4232.0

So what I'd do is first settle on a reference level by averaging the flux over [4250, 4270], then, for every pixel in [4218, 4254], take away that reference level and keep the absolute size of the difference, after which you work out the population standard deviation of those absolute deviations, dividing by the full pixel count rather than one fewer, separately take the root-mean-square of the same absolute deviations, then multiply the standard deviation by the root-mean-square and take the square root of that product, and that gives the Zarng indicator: 4.40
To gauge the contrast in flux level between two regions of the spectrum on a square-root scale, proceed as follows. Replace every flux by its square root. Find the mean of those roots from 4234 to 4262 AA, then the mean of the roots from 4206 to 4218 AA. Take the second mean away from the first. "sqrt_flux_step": -0.16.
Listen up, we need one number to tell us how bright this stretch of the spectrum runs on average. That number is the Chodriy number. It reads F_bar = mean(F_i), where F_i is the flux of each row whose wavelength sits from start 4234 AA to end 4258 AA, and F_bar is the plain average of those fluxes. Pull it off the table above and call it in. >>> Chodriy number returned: 129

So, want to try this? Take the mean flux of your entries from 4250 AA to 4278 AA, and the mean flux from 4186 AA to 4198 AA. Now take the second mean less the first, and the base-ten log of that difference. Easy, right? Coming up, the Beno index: 0.58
